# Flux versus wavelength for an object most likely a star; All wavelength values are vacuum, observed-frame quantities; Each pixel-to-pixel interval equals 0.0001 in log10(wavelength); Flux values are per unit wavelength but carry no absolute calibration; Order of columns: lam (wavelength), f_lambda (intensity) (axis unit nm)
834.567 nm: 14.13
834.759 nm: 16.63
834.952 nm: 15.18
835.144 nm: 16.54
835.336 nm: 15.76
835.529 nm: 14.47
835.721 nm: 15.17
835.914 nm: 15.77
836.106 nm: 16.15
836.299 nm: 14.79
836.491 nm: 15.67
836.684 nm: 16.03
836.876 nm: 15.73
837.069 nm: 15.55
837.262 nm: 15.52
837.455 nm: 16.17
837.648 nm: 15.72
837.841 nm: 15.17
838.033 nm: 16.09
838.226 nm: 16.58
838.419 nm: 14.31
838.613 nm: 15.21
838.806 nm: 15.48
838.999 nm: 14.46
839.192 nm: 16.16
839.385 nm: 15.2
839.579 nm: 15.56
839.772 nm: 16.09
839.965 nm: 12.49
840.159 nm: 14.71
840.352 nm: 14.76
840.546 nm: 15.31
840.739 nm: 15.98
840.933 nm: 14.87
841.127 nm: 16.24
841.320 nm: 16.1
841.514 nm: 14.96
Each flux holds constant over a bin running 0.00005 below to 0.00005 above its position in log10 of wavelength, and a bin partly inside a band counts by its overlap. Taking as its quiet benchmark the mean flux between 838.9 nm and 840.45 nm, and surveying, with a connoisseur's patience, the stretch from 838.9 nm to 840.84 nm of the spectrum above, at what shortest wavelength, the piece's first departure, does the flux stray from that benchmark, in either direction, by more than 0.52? 839.192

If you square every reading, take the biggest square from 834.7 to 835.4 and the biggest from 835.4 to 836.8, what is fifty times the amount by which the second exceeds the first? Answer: -787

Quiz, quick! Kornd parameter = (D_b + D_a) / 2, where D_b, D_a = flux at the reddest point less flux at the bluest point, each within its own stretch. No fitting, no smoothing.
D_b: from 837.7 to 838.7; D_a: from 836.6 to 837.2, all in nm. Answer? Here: -0.22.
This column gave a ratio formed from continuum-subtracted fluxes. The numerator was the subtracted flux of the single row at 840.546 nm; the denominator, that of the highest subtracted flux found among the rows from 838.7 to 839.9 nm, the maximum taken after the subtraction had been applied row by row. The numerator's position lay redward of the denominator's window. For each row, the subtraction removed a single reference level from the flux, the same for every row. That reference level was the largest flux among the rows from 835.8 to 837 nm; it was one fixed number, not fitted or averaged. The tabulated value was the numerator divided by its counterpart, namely -84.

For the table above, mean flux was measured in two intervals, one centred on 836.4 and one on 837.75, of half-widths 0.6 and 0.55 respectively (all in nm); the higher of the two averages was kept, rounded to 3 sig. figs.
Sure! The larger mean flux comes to 15.9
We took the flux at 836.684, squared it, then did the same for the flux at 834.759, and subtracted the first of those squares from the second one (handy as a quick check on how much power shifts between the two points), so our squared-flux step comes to 20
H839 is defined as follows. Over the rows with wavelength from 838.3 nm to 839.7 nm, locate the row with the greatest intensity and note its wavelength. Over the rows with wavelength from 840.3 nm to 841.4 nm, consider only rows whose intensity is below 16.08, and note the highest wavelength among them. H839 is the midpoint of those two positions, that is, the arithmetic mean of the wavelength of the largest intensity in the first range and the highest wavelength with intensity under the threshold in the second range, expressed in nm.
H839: 840.06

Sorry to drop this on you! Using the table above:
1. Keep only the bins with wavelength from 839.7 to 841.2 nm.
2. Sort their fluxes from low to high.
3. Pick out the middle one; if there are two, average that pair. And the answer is 15.1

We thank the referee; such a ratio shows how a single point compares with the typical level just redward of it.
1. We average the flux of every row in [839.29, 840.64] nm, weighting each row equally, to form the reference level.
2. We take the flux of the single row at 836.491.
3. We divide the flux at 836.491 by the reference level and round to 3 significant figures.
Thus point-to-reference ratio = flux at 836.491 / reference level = 1.05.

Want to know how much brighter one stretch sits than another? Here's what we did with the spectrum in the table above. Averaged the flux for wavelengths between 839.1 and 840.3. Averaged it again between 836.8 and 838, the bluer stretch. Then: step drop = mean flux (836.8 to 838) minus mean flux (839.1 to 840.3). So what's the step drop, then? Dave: 0.6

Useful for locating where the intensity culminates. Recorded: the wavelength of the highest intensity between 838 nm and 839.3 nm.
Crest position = 838.226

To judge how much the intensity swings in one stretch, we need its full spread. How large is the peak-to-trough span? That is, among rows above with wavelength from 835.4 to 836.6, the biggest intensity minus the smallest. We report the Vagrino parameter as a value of 1.7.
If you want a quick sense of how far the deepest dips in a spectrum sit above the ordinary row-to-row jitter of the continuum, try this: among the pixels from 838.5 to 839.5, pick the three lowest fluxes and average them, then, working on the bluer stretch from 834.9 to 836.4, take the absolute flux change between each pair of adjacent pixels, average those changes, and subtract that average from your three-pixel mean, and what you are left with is 14.0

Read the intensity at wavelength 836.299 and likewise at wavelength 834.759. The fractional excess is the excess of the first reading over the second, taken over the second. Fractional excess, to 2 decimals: -0.11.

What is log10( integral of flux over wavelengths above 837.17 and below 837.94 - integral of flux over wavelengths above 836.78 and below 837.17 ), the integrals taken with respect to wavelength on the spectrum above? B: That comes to 0.78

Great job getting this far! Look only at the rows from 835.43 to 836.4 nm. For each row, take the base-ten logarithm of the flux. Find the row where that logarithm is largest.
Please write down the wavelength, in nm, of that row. 836.106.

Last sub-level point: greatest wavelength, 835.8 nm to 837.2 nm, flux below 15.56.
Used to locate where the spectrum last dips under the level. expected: 837.069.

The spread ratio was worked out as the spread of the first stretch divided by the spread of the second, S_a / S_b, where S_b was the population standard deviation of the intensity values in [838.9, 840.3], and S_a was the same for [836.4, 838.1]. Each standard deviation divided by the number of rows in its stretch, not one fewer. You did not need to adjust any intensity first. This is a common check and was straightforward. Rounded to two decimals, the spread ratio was 0.26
